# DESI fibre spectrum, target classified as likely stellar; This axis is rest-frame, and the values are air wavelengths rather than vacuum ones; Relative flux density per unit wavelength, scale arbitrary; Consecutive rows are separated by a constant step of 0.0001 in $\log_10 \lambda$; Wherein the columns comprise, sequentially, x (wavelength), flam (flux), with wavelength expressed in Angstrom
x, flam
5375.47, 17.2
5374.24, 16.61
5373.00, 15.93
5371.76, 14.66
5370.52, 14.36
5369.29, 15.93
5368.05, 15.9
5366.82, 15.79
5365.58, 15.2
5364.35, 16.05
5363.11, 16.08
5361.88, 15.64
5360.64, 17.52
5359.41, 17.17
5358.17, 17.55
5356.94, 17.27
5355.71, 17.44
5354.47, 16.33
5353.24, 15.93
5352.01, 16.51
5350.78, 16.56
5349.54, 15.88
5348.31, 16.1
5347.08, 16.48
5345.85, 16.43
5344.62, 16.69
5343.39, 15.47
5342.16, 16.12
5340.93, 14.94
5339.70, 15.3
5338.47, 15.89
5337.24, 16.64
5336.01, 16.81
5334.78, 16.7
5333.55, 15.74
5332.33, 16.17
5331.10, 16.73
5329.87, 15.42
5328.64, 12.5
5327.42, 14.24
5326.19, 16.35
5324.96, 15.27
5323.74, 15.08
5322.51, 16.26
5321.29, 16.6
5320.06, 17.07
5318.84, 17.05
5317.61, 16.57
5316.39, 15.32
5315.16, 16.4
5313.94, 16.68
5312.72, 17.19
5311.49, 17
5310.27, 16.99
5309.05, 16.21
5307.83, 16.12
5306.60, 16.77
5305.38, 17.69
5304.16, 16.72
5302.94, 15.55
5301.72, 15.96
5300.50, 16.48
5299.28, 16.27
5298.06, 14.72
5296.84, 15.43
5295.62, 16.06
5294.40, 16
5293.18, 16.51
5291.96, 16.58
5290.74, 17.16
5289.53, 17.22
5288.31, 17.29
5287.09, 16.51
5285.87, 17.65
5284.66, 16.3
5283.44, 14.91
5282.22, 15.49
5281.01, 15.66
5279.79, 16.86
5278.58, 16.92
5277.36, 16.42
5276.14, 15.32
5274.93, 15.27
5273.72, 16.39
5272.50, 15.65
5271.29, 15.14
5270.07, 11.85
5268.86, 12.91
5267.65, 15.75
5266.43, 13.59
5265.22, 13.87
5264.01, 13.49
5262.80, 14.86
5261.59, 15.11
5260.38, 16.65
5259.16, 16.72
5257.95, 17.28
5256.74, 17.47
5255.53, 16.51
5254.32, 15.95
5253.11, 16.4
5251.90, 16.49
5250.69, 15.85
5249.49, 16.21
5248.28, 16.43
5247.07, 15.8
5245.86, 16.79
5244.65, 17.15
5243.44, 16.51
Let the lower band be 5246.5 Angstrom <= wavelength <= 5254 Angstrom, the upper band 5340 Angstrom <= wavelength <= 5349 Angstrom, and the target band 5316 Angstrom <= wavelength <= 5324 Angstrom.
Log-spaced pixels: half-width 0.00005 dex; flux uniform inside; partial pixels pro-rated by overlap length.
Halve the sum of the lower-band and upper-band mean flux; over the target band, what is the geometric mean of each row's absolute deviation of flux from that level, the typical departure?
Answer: 0.59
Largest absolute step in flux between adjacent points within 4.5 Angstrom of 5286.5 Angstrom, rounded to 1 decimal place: 1.4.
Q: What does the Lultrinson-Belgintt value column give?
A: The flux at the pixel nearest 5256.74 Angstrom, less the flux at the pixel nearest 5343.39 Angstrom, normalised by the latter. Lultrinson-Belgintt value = 0.13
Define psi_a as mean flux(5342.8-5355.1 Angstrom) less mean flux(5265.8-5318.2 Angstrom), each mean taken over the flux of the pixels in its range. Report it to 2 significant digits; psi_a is 0.20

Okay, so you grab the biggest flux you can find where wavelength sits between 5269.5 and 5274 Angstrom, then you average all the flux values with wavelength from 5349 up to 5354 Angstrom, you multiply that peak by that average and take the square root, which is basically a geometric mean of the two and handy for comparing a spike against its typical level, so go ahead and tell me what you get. 16.3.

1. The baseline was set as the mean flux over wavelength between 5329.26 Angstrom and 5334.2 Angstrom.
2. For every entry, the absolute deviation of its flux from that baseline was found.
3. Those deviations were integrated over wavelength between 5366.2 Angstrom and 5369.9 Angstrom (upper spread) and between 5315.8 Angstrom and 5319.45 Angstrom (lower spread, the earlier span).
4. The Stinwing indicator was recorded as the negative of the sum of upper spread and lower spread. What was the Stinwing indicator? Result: -3.3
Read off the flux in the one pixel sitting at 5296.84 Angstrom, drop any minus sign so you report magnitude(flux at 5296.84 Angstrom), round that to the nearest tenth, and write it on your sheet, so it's 15.4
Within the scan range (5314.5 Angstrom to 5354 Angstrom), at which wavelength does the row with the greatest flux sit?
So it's 5320.06 Angstrom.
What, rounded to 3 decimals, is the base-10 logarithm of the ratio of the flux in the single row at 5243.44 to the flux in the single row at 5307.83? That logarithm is 0.010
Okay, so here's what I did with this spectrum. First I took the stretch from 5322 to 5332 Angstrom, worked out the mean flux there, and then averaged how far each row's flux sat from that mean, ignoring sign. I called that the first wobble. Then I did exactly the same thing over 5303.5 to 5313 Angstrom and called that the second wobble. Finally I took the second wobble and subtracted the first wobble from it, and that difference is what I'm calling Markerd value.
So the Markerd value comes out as -0.6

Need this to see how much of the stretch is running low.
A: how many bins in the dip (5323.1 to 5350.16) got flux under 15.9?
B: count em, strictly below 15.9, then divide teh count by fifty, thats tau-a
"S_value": 0.220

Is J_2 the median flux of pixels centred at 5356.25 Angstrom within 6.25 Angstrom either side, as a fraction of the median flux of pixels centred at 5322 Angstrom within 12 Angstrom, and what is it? 1.03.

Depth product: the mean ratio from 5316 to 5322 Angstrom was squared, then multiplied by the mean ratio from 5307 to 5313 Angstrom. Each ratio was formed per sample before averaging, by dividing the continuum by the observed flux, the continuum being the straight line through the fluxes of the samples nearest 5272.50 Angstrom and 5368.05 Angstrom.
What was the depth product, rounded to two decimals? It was 0.86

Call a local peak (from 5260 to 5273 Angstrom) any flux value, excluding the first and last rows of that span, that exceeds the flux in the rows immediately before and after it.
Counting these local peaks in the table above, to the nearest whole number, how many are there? 2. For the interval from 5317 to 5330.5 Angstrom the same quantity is 2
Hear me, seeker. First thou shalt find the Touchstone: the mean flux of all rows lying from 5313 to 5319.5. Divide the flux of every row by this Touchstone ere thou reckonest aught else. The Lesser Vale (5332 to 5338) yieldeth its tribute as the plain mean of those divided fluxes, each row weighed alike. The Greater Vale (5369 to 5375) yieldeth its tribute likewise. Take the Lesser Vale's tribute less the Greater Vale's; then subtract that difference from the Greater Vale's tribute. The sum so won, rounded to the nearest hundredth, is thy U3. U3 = 0.89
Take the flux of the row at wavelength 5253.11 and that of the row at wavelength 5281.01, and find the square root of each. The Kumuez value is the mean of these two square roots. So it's 4.00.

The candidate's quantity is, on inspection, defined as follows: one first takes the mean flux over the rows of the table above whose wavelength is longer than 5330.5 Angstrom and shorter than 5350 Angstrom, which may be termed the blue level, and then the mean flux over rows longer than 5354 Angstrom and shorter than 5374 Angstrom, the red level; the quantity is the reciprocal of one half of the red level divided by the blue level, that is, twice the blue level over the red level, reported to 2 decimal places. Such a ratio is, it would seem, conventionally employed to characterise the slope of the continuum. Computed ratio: 1.99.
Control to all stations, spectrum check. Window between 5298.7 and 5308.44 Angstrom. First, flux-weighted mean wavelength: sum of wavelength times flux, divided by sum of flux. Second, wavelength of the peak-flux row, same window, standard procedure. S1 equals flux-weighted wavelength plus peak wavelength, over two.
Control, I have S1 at 5304.5 Angstrom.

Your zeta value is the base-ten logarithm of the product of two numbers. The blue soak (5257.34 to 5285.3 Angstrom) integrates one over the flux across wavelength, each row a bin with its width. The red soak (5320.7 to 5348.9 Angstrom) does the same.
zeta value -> 0.518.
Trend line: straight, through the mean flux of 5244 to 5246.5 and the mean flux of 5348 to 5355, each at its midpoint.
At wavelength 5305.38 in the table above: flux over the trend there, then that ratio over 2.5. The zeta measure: 0.428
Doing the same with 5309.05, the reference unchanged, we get 0.393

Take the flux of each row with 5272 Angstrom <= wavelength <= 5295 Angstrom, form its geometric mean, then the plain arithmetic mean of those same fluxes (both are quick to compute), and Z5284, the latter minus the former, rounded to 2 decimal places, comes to 0.02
